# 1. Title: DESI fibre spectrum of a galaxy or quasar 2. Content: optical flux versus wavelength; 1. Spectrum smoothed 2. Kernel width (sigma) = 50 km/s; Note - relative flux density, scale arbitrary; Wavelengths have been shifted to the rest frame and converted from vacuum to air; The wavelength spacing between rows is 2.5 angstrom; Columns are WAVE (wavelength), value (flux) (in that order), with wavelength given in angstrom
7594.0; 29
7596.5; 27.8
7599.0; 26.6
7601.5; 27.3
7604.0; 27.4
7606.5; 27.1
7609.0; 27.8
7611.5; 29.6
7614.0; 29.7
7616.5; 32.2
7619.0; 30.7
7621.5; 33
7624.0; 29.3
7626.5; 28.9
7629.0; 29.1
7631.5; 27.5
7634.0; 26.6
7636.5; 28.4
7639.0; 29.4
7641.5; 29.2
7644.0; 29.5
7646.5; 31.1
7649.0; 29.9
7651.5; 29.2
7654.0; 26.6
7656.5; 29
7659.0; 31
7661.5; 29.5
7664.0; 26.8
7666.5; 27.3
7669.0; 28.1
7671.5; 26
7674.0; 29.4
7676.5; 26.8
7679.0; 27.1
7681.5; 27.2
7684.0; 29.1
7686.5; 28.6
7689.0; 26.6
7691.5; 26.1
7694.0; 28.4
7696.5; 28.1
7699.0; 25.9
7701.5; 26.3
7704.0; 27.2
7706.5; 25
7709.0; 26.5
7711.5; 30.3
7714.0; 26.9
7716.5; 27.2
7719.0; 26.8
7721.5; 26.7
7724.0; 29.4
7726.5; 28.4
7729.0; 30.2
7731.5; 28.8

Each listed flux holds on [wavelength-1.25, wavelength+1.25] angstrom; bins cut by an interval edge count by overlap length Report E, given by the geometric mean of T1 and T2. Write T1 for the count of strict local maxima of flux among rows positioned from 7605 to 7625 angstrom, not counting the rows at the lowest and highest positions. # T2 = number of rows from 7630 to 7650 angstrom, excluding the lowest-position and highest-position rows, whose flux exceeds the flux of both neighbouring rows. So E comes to 2.0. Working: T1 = 2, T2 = 2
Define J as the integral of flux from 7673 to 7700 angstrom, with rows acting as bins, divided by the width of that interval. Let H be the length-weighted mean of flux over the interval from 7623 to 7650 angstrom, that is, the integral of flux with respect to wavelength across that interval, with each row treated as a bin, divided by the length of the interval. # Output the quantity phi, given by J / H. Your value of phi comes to 0.95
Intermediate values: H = 29.0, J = 27.6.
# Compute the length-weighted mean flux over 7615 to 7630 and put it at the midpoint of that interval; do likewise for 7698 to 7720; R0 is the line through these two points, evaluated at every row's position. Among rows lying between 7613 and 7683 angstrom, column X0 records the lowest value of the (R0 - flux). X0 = -2.4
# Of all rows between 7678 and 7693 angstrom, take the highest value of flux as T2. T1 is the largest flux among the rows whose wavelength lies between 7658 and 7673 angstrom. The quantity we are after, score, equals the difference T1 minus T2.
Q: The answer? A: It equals 1.9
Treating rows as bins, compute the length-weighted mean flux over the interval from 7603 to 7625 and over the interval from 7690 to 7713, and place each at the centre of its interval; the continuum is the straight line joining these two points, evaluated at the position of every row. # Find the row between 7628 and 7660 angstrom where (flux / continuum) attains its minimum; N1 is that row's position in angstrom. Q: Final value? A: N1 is 7634.0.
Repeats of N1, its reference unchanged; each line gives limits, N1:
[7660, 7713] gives 7706.5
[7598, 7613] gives 7599.0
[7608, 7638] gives 7634.0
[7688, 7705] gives 7691.5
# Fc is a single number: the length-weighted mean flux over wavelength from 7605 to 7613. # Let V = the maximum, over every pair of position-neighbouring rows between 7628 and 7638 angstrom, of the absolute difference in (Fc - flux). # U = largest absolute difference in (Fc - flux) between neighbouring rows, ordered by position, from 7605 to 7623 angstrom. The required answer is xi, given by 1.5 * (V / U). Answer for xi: 1.1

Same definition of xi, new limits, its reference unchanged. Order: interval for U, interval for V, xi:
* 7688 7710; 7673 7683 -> 1.7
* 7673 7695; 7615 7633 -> 2.1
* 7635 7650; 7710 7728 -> 3.2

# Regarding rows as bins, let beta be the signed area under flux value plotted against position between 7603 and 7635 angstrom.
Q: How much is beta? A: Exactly 934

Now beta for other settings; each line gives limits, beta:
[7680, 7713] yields 902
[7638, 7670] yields 927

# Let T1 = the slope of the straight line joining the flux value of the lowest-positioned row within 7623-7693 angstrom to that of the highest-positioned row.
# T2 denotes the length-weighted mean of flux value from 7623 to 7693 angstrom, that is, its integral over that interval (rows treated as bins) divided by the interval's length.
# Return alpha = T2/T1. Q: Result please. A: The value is -598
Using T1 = -0.05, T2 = 28.3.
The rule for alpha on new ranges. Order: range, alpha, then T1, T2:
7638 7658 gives -1280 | -0.02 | 29.3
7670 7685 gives 111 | 0.25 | 27.6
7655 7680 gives -333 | -0.08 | 28.1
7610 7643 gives -2212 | -0.01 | 29.5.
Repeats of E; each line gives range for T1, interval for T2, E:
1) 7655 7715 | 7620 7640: 2.6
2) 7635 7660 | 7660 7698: 2.8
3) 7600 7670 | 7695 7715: 3.7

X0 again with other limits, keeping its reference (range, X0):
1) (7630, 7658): -1.6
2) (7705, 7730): -4.1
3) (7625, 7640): 0.5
